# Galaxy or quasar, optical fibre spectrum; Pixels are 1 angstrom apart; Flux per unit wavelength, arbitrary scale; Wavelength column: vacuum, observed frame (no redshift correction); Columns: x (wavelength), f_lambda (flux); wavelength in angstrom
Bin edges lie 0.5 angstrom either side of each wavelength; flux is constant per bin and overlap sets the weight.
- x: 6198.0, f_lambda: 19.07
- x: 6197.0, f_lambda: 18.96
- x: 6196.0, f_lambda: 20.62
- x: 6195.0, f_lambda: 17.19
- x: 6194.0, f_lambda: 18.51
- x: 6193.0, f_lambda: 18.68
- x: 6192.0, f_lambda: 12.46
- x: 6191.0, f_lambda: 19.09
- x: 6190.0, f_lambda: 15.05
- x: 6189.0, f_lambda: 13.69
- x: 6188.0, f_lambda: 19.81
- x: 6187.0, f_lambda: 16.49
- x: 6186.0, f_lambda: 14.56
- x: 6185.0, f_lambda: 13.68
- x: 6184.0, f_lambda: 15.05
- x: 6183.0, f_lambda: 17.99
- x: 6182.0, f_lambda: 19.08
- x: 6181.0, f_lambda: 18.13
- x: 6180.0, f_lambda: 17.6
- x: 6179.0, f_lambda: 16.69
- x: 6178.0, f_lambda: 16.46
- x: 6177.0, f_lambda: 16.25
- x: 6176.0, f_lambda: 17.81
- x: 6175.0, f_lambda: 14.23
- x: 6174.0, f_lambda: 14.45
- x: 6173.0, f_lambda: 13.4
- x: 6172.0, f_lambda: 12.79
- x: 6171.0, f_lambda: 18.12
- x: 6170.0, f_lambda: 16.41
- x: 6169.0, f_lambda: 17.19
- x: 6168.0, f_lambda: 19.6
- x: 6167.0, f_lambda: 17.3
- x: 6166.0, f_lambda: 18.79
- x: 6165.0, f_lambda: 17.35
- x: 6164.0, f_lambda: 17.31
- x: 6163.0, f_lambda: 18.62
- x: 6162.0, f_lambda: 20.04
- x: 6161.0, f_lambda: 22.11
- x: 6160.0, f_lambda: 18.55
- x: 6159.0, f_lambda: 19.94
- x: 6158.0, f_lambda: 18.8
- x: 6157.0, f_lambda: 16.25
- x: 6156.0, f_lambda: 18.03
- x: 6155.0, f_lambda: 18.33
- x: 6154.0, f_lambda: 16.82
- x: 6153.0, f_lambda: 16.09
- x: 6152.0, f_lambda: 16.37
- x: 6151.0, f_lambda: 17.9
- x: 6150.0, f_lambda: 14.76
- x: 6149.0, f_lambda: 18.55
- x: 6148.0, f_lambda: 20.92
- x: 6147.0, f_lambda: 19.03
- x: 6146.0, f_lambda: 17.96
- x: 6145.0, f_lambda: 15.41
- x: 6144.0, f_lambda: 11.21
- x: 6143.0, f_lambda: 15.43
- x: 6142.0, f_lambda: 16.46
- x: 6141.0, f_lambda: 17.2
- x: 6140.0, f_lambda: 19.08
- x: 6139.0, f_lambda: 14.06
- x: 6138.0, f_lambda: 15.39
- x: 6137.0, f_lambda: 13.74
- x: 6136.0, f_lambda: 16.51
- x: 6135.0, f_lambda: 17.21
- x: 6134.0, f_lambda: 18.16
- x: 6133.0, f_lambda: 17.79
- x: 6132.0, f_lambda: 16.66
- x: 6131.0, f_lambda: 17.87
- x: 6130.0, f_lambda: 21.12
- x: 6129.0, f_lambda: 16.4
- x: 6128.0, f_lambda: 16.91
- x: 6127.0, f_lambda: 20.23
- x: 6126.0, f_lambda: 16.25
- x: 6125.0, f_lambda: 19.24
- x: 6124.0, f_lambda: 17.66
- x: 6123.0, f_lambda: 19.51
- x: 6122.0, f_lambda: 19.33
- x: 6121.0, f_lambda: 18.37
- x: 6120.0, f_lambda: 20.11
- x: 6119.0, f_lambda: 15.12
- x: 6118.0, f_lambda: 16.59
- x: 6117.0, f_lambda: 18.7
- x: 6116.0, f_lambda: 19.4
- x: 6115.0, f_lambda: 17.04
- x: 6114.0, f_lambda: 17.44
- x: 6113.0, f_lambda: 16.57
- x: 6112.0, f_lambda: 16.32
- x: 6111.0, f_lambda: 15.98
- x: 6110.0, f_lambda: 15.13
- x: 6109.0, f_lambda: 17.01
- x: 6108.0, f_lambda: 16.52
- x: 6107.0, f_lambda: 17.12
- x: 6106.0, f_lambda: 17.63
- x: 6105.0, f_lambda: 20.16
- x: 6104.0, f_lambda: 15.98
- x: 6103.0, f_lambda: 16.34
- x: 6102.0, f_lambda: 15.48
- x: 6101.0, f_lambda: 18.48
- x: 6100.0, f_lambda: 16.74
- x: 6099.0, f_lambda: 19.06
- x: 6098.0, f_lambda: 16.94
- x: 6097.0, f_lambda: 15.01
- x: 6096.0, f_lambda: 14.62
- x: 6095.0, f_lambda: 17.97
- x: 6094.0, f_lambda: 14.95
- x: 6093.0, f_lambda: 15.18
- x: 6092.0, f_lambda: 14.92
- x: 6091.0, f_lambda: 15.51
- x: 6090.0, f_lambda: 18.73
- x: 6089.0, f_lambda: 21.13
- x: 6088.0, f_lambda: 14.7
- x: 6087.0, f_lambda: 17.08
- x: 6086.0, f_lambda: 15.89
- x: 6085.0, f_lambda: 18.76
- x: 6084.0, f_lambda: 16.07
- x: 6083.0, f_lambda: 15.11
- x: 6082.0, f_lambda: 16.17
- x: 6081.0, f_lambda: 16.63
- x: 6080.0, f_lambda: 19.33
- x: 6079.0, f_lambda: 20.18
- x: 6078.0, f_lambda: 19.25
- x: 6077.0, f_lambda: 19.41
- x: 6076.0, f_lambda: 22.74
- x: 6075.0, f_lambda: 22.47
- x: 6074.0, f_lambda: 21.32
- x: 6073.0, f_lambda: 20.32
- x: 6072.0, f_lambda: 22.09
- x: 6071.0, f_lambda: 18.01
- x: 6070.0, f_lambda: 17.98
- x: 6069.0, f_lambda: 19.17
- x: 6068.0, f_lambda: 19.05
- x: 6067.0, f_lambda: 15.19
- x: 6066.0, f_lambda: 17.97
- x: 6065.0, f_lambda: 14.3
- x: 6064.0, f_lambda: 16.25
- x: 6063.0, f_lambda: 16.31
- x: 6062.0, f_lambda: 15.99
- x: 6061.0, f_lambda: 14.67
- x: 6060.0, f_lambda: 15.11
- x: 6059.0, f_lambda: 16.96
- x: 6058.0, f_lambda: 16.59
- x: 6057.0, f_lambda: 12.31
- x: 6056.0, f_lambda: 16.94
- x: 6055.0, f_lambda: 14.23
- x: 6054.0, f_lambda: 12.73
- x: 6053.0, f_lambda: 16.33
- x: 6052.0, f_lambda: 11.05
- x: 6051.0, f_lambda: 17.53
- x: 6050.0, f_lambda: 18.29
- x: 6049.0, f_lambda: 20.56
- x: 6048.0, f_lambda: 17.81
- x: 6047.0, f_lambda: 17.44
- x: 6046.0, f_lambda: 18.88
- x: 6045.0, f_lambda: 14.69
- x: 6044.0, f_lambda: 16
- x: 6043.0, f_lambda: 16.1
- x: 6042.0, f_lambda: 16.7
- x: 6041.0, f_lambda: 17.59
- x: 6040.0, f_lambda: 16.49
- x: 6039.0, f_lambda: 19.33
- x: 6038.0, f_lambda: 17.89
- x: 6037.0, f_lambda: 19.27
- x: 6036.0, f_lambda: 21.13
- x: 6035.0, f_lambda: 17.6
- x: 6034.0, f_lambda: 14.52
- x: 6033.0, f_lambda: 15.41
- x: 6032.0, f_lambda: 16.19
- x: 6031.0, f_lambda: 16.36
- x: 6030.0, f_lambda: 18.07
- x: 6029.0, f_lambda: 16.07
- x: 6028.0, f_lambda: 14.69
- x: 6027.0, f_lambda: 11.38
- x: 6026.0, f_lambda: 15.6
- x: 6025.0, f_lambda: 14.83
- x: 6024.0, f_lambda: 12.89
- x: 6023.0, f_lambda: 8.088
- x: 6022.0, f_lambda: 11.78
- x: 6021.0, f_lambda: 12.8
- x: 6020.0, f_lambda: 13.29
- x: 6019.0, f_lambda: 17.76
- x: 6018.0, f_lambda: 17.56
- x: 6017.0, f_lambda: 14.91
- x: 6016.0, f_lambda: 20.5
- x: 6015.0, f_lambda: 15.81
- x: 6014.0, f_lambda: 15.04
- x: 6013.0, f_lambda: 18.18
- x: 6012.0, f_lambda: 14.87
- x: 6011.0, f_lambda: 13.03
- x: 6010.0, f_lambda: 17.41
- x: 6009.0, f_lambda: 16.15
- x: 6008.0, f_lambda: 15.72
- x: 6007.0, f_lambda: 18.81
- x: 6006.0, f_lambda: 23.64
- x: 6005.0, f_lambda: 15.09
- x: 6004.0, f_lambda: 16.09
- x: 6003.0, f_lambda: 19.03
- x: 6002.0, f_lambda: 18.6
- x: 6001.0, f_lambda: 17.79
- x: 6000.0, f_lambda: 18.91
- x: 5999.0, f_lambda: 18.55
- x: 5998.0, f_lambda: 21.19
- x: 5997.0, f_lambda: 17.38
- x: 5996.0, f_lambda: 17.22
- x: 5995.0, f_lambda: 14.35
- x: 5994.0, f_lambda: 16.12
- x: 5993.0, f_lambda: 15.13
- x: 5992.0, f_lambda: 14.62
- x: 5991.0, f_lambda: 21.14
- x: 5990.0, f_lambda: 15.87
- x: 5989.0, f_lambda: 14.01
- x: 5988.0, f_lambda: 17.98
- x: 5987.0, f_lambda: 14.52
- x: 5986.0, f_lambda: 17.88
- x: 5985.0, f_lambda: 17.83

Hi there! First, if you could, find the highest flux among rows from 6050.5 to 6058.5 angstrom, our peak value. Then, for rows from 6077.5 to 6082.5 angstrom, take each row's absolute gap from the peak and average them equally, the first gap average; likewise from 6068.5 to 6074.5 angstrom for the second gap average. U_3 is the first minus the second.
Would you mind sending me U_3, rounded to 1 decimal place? -0.6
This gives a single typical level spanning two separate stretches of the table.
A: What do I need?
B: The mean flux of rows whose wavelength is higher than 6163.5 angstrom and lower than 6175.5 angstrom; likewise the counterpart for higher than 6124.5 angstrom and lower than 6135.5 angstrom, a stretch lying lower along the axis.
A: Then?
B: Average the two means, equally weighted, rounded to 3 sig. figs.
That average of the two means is 17.2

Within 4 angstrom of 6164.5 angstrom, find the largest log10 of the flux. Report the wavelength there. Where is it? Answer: 6161.0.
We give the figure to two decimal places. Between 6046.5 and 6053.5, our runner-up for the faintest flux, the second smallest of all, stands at 16.33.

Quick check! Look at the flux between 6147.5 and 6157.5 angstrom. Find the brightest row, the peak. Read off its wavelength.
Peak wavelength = 6148.0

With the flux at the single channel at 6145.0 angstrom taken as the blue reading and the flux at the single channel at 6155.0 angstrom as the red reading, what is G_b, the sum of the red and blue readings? 33.7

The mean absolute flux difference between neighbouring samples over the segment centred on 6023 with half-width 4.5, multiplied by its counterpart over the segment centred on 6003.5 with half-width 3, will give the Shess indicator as 7.3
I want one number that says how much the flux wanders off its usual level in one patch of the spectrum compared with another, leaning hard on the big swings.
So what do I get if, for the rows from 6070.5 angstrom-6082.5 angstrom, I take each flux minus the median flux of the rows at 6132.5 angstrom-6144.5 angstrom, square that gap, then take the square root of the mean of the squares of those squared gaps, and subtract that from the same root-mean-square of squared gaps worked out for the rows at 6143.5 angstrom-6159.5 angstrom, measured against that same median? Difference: -11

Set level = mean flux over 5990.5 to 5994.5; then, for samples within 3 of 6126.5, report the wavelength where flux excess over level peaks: 6127.0 angstrom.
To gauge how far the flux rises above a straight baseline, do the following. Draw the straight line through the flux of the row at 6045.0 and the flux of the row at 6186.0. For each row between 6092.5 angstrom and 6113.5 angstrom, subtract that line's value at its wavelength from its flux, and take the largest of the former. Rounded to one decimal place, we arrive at 5.5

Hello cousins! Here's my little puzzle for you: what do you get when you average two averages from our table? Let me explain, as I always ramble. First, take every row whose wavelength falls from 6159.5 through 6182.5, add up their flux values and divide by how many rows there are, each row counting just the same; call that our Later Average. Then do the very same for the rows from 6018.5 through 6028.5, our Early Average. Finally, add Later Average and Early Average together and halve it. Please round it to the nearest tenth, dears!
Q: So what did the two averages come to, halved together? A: 15.3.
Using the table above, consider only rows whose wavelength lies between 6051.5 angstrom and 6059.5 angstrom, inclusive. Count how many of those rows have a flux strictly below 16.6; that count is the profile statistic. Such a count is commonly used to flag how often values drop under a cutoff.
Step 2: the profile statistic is 6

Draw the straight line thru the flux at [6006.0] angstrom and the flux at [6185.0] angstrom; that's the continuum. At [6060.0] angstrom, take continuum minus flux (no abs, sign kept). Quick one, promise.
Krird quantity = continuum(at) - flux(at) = 5.5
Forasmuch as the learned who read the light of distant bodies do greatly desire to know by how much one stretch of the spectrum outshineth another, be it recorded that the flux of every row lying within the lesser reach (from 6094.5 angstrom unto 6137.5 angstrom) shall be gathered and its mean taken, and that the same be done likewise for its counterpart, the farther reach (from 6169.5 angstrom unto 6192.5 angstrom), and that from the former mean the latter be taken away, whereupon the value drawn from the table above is 1.3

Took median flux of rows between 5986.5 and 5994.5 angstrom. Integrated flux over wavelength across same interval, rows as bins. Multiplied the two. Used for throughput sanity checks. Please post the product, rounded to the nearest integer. 2006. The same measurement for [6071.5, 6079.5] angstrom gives 3493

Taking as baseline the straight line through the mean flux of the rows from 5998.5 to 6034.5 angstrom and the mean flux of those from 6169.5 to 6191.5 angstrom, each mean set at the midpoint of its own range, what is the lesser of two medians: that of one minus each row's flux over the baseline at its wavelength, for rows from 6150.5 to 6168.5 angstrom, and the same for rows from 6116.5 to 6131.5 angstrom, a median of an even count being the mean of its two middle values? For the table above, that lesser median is -0.14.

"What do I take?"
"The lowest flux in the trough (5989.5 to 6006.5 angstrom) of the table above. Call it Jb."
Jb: 14.35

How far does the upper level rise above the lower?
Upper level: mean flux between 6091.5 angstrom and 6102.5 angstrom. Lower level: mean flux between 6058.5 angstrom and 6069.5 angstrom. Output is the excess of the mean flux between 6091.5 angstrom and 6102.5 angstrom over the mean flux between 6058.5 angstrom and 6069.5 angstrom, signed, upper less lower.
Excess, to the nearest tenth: -0.1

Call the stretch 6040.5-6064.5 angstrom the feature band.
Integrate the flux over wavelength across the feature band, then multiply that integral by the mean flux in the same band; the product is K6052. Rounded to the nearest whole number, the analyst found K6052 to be 6242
